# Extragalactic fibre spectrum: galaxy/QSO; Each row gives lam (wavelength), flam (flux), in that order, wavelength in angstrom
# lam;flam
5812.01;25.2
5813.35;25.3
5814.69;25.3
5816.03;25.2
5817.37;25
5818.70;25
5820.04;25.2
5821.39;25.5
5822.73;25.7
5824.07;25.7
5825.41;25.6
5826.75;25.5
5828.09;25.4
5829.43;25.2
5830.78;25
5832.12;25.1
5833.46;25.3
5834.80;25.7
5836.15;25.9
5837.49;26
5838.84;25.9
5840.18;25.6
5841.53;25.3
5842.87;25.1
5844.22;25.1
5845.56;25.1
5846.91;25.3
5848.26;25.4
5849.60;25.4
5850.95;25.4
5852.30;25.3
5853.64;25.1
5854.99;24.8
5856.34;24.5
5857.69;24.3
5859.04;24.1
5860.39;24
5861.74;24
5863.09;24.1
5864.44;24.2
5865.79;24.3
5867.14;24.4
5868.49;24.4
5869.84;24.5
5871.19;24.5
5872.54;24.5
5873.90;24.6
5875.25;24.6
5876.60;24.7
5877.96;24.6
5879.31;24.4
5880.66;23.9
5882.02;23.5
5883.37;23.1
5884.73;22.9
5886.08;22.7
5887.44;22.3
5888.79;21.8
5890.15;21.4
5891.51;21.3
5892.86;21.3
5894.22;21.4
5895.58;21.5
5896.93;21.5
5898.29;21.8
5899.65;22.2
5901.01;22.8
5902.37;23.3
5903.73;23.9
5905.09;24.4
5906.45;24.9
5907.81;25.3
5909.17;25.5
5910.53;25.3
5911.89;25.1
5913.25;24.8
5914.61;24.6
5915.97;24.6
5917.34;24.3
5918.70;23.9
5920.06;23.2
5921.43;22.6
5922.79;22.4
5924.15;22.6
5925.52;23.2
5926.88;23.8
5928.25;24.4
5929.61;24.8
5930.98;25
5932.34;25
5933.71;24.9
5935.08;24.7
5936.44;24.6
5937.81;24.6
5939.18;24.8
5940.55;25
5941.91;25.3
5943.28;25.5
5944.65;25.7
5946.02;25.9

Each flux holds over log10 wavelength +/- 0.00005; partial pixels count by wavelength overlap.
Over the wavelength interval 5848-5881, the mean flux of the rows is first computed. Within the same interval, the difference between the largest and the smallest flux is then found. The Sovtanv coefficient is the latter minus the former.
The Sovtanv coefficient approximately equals -23.1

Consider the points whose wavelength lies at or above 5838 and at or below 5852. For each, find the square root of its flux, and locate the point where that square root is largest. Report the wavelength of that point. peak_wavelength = 5838.84 angstrom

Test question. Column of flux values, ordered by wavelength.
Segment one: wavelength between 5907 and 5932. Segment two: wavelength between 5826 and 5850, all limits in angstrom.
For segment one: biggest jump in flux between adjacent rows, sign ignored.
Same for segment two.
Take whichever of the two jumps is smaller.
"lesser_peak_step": 0.40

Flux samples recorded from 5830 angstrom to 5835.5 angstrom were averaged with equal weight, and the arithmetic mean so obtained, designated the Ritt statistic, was 25.3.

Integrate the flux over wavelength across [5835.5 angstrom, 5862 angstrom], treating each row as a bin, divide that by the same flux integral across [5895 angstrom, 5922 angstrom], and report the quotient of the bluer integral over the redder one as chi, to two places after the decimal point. 1.04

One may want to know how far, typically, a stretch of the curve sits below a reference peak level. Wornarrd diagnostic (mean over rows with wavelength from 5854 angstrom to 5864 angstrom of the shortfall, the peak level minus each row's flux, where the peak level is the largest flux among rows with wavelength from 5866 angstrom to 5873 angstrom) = 0.2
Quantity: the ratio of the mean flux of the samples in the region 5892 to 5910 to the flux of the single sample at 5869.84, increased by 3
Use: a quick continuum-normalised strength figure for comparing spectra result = 3.94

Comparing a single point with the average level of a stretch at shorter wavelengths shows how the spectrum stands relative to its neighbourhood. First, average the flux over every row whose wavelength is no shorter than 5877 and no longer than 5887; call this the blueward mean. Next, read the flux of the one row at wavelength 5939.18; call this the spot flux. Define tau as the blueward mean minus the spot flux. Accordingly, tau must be -1.2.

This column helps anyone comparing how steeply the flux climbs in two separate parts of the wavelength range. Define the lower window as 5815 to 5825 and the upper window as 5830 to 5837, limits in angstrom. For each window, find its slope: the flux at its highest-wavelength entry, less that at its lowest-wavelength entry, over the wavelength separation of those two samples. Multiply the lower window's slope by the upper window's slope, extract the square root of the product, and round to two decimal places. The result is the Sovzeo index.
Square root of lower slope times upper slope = 0.10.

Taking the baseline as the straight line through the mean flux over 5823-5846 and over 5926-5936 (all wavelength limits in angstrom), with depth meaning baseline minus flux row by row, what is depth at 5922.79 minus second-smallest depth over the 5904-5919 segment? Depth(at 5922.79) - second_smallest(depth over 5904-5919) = 3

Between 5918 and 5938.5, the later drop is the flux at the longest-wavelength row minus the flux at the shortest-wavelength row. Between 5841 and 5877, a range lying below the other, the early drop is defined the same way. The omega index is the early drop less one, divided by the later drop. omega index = -2.3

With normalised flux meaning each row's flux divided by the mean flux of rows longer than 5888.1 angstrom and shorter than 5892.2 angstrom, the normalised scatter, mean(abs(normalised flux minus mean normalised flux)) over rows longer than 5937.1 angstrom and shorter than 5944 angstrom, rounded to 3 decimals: 0.013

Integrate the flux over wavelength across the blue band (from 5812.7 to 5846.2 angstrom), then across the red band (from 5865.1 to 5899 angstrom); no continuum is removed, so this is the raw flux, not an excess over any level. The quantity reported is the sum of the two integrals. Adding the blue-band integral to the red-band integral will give 1637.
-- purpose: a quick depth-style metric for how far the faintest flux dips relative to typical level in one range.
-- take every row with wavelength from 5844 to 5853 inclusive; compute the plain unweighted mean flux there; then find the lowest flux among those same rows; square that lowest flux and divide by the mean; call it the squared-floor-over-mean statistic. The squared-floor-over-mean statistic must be 24.9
